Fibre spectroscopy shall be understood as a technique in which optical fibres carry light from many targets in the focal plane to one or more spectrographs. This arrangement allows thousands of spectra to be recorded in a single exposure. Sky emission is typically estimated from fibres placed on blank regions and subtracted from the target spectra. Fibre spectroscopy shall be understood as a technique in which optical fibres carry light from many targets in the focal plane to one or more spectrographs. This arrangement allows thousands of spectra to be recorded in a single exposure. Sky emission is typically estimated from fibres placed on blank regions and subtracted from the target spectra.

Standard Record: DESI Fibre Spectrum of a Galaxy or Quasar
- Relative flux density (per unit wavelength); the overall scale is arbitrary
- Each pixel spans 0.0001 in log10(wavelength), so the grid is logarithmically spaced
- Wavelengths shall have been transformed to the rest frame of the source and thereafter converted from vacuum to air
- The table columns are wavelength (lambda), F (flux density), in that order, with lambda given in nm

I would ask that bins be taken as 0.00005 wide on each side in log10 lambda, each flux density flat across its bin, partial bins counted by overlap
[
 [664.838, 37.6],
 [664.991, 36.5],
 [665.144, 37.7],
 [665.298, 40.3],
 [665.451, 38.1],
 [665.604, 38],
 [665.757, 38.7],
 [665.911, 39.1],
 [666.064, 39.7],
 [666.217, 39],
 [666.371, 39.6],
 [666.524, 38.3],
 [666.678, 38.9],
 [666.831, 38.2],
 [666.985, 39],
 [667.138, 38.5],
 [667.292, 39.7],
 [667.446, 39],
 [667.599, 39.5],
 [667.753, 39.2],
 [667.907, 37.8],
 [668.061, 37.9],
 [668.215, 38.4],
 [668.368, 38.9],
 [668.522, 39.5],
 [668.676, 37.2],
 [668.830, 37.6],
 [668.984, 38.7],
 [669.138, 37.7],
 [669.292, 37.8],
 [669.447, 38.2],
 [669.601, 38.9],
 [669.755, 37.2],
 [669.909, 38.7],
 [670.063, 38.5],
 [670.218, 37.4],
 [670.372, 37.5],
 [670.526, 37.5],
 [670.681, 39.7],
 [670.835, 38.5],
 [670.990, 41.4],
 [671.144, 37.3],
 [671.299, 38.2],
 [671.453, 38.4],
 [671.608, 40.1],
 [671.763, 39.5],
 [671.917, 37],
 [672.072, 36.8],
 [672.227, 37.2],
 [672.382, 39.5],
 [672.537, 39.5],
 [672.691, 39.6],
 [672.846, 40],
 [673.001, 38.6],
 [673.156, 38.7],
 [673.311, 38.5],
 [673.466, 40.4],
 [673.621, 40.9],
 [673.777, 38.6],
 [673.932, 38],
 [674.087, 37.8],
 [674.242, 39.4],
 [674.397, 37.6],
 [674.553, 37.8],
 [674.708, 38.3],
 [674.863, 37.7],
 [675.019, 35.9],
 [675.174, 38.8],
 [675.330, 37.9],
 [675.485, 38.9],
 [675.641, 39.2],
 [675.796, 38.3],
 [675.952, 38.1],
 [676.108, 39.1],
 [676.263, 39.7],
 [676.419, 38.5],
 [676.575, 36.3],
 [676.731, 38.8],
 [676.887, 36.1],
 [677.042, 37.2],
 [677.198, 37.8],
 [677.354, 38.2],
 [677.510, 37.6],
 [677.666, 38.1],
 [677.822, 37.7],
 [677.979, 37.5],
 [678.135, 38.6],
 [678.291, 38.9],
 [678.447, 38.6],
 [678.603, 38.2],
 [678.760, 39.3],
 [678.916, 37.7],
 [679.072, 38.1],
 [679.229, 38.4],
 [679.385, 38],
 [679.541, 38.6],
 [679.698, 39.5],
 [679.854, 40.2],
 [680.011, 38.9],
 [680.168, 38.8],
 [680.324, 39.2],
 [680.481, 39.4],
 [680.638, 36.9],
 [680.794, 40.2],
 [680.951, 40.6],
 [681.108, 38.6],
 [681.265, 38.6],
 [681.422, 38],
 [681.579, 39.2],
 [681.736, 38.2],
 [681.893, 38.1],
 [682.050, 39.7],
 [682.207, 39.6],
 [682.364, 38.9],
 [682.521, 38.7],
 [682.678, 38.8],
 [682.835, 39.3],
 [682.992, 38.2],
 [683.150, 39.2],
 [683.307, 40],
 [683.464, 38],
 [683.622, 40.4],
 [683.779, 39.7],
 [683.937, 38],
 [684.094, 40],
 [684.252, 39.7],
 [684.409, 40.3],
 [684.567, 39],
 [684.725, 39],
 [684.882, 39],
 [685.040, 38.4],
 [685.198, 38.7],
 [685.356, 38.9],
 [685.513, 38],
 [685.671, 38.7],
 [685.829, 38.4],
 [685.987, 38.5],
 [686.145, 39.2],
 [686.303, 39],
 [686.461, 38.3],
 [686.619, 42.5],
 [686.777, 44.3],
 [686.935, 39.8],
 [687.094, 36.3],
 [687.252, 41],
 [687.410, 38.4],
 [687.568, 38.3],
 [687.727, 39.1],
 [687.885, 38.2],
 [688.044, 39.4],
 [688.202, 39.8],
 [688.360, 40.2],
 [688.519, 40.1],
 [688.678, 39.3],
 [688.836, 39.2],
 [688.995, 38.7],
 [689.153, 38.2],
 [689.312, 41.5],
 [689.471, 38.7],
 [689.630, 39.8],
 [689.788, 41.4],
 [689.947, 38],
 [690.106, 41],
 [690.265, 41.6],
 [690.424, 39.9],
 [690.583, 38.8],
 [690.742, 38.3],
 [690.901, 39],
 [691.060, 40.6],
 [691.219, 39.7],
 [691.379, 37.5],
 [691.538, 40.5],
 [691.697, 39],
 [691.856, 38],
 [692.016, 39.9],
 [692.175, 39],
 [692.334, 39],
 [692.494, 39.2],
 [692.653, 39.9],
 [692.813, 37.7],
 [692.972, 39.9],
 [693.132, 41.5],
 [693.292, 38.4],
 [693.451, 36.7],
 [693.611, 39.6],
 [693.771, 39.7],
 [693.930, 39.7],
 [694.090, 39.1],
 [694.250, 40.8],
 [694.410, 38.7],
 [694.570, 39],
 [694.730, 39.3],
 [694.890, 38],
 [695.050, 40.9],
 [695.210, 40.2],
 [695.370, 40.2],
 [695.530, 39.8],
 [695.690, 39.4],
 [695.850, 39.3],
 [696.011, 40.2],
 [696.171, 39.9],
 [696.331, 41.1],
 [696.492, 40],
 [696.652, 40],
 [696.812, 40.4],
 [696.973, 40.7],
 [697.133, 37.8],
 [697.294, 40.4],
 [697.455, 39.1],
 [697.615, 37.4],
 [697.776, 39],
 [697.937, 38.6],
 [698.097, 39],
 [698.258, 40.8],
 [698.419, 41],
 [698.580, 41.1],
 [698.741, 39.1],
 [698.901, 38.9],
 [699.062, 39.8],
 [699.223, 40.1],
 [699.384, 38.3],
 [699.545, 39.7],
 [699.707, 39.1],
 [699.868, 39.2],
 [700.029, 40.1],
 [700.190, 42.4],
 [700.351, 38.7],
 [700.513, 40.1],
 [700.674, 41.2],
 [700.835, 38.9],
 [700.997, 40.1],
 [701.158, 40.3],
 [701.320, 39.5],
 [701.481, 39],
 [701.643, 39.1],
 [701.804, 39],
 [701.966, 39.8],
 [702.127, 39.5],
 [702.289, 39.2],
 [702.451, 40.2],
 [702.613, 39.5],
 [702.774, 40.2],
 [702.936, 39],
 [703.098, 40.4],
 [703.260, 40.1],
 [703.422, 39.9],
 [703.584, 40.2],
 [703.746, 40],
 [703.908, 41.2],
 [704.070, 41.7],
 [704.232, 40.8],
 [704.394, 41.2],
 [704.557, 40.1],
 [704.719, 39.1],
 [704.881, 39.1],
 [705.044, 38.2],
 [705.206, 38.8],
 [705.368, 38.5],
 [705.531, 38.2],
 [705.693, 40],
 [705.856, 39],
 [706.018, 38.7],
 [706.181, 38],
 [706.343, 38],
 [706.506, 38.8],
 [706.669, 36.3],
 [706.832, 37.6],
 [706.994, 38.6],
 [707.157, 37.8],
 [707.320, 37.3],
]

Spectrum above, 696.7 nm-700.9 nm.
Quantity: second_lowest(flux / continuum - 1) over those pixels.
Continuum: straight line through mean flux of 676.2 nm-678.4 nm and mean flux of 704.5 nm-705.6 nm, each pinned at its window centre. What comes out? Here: -0.02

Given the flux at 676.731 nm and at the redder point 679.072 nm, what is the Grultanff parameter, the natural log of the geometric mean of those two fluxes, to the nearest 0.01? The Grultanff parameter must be 3.65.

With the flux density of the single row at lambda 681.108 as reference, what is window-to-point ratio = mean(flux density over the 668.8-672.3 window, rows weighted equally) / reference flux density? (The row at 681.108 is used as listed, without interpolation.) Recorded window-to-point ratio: 0.99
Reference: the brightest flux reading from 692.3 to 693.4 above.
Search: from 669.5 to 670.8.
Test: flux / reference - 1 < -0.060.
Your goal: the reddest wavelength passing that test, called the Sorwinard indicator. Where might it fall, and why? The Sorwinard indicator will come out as 670.526 nm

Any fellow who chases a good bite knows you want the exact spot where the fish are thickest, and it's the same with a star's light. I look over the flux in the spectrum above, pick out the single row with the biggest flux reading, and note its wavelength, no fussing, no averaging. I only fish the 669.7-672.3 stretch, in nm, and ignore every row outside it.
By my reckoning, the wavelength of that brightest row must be 670.990 nm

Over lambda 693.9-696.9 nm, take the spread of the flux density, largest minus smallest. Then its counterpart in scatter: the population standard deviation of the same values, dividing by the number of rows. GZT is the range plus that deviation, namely 3.9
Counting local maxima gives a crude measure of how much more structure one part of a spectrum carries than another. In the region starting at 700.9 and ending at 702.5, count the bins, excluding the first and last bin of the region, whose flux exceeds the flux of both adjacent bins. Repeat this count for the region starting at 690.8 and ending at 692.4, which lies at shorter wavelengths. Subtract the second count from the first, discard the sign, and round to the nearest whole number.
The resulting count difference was 0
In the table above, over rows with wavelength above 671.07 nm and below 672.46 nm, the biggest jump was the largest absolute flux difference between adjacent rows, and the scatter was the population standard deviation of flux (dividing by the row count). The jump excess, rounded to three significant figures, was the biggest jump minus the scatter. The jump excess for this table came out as 1.33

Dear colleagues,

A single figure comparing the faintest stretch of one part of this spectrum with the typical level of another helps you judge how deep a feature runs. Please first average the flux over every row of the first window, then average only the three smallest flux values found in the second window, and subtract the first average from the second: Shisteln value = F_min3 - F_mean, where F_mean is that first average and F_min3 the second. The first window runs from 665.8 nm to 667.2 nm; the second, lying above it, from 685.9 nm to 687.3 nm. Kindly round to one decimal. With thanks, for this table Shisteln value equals -1.2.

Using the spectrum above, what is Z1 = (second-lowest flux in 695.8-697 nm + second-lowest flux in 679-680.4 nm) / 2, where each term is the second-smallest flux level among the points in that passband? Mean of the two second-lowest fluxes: 39.0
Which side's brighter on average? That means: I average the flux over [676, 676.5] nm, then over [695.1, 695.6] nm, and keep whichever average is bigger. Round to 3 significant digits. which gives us 40.1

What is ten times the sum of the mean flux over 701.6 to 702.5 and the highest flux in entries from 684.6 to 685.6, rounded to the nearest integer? 785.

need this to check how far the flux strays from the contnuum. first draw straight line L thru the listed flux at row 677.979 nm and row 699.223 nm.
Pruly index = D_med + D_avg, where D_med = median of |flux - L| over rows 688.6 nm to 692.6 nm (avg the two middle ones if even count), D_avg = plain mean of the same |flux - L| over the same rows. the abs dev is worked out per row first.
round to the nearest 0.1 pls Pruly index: 1.6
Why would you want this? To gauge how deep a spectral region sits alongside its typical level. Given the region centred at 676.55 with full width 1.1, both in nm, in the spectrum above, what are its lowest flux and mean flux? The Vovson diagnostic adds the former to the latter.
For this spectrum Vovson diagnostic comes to 74.1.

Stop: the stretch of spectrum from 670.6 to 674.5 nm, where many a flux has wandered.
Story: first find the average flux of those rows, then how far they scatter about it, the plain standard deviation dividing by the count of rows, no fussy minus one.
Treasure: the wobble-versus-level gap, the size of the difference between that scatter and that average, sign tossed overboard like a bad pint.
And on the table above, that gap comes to 37.6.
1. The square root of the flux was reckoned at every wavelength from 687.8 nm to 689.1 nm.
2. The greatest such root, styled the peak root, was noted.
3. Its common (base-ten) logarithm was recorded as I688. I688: 0.802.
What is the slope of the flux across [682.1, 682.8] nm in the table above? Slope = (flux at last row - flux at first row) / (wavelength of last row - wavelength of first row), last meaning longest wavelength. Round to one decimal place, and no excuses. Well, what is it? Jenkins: -1.7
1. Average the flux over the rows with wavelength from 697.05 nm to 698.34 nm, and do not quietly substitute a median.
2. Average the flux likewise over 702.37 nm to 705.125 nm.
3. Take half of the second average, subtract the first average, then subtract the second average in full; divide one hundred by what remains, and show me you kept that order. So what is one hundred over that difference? -1.694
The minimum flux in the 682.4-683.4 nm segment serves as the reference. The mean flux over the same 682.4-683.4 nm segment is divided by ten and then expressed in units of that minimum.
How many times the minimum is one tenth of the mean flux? 0.102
